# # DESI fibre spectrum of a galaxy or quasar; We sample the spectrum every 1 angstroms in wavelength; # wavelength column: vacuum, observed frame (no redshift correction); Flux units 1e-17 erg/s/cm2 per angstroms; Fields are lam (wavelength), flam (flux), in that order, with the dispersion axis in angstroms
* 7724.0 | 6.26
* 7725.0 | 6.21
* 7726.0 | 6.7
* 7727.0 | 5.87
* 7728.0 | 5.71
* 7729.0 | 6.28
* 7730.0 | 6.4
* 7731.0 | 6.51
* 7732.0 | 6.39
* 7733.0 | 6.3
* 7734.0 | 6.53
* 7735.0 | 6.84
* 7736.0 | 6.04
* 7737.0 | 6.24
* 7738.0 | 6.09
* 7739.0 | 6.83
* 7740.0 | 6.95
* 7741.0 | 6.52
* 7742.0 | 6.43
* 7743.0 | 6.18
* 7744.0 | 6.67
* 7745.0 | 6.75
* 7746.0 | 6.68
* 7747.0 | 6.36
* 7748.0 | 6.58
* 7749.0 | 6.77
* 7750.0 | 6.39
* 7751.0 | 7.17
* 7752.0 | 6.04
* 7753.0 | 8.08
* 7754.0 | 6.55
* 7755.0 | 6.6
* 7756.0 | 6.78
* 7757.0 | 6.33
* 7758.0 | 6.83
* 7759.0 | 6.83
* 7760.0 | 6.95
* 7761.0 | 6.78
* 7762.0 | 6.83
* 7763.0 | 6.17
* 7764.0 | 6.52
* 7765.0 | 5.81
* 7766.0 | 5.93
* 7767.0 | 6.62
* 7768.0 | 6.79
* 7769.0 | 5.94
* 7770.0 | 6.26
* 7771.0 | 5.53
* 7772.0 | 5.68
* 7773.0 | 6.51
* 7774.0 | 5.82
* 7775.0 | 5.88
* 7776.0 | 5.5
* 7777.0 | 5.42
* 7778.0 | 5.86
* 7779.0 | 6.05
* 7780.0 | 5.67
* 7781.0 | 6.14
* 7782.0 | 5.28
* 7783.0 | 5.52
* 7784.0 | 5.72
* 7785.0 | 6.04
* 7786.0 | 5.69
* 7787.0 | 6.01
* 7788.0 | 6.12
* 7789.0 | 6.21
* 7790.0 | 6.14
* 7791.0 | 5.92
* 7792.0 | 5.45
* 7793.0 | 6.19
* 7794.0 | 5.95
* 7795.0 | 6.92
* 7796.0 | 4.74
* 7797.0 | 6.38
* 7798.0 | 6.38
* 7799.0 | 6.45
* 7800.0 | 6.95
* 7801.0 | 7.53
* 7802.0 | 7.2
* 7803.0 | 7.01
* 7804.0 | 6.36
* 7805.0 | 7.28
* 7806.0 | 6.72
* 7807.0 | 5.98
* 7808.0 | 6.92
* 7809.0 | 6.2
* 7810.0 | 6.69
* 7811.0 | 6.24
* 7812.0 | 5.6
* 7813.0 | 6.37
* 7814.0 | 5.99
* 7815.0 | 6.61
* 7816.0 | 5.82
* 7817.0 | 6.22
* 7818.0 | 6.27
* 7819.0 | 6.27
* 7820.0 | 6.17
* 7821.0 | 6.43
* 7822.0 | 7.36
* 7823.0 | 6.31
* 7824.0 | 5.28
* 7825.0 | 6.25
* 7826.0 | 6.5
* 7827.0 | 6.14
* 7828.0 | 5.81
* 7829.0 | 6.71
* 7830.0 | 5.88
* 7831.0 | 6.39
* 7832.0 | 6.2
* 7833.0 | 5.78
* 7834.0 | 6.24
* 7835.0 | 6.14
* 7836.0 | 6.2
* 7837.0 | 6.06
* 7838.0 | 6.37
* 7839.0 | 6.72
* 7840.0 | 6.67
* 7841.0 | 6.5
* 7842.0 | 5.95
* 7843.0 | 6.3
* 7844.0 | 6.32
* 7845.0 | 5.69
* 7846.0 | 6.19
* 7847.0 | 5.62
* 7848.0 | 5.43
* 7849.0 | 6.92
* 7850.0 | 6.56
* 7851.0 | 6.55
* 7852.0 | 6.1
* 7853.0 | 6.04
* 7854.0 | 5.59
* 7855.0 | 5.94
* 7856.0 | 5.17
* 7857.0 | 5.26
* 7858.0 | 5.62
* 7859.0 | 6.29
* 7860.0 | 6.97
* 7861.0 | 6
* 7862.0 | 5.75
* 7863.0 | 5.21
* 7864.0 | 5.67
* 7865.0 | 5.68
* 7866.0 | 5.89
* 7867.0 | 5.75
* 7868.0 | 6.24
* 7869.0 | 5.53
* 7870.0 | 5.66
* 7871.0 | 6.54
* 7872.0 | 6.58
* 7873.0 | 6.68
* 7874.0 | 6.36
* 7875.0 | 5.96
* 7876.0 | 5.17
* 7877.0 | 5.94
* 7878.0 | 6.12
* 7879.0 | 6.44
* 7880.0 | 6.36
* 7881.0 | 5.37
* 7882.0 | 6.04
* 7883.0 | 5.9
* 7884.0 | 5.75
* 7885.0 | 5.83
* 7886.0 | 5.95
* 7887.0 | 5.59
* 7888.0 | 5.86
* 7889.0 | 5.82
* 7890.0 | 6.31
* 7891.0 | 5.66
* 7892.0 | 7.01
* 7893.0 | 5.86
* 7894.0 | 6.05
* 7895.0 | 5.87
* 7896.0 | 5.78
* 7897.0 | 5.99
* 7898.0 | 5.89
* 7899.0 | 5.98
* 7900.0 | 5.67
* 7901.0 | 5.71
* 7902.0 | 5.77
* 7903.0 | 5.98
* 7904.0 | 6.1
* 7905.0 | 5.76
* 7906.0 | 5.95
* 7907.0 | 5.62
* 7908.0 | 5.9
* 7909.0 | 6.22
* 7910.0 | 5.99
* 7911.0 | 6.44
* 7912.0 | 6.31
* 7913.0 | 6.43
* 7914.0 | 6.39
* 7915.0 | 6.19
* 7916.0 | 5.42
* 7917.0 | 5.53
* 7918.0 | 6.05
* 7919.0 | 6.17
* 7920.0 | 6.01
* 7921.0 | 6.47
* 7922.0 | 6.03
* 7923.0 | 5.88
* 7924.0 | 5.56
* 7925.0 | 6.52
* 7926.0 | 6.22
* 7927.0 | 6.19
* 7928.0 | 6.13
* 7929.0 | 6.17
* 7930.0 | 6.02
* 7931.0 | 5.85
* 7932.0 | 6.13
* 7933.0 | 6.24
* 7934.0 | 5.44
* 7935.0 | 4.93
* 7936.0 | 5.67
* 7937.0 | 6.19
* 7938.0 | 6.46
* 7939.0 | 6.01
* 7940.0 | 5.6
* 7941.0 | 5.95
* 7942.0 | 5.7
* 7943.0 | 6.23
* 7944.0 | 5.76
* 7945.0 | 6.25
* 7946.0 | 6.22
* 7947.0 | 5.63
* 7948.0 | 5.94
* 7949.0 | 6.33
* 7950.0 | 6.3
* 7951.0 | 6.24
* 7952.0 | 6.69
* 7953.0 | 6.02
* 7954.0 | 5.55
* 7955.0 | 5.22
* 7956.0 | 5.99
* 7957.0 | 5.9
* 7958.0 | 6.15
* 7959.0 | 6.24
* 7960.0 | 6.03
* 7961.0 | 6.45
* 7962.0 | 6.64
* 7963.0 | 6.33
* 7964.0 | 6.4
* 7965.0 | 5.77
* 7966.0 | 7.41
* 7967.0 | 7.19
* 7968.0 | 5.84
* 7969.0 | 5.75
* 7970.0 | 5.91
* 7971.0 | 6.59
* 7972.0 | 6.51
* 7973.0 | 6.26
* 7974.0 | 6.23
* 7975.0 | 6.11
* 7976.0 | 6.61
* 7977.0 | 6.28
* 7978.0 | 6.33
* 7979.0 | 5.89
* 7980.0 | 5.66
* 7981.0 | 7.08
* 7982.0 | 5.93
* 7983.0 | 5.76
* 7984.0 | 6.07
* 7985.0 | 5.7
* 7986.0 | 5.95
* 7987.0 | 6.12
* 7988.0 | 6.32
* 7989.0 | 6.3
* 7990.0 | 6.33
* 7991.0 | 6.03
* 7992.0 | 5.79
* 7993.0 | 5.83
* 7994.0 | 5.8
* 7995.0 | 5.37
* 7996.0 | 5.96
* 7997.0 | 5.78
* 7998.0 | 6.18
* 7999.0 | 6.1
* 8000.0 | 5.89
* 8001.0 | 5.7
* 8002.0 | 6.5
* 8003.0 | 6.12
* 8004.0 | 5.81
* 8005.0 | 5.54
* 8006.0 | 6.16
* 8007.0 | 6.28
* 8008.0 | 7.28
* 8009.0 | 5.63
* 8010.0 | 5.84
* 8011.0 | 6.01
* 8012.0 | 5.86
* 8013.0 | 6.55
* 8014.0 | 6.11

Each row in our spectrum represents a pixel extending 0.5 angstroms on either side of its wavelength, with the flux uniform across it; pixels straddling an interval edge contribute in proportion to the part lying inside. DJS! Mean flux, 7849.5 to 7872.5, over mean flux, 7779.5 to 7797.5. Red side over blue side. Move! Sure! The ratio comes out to 1.01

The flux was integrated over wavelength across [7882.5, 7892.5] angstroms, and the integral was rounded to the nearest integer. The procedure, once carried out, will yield 60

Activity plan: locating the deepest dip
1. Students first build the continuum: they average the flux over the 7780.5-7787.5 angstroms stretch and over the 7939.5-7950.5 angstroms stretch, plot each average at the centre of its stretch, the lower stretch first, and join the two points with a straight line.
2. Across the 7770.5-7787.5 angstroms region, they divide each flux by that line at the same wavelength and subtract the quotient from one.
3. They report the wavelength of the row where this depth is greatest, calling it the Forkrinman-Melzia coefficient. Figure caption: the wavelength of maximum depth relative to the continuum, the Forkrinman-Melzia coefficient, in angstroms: 7782.0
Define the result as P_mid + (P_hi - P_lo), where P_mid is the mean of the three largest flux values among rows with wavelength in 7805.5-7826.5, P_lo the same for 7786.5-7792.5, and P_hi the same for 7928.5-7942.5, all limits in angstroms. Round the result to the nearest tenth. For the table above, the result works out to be 7.1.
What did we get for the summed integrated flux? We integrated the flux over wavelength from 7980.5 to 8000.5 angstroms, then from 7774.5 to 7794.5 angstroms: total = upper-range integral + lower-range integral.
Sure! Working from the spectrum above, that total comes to 237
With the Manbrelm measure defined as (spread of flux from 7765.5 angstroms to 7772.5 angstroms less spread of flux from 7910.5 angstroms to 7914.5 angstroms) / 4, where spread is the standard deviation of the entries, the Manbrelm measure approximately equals 0.10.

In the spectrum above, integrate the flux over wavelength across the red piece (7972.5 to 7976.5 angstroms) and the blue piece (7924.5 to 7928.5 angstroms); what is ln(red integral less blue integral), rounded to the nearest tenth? -1.9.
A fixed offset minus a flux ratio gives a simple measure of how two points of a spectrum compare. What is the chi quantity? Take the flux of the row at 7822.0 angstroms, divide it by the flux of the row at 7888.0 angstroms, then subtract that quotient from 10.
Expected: 8.74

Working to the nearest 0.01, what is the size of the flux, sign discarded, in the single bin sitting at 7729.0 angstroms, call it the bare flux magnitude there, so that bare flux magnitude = 6.28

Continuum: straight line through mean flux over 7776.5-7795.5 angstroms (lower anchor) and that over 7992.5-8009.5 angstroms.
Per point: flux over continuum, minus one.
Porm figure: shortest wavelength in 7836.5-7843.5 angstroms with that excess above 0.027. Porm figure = 7838.0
